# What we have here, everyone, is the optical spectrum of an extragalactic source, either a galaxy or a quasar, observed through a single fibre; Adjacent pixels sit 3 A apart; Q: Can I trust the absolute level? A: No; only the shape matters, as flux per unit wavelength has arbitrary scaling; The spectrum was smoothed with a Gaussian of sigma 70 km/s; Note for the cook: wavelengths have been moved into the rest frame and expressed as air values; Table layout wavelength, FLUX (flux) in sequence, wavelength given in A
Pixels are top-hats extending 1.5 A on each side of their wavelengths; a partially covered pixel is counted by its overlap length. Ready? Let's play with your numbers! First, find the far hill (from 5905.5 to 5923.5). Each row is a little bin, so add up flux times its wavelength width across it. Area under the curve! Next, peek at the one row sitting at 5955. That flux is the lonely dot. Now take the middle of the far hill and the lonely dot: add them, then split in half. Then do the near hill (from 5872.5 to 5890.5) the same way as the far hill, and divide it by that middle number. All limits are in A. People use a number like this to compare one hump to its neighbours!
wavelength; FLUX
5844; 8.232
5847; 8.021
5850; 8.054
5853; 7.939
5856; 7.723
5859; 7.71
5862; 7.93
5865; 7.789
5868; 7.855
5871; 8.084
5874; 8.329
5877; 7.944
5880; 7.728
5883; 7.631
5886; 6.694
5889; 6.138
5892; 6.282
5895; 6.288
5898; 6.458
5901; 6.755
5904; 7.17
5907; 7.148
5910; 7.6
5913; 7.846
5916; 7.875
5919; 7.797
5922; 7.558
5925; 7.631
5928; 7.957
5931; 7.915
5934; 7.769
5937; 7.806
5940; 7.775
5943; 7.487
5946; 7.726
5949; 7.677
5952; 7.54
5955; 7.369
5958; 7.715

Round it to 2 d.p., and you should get 1.84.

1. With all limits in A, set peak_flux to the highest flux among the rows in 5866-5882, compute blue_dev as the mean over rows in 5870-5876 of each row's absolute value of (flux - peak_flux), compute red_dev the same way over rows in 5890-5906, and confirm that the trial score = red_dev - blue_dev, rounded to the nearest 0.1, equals 1.6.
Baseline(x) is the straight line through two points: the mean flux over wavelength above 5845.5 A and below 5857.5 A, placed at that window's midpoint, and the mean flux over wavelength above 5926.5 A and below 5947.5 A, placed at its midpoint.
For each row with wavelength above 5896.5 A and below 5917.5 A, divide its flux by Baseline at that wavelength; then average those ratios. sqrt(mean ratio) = 0.96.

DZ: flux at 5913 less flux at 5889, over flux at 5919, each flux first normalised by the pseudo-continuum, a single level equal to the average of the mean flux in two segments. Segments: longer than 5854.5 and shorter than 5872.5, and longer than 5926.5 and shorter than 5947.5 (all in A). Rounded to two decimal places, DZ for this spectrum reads 0.22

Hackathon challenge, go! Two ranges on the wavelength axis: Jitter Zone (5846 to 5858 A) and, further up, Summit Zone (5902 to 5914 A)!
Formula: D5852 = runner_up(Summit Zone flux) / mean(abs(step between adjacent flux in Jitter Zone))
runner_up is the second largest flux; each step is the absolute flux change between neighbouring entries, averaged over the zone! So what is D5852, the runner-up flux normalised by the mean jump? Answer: 63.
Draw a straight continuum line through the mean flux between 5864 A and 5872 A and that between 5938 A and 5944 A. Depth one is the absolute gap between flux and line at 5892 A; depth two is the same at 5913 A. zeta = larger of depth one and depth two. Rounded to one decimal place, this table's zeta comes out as 1.5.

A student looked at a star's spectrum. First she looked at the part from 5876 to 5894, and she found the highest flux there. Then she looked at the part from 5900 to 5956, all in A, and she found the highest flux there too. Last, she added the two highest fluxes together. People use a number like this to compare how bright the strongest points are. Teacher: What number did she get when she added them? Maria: 15.9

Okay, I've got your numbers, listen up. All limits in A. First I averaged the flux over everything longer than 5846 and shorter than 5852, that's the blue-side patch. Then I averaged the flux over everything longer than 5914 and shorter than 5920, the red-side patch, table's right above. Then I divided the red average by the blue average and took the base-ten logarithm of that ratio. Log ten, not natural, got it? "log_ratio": -0.01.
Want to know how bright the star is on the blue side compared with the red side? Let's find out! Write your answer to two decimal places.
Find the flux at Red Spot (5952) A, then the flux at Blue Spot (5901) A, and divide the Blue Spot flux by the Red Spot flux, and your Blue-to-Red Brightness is 0.90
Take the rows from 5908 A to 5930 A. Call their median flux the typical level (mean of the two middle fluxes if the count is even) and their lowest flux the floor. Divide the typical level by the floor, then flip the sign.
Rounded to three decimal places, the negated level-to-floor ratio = -1.032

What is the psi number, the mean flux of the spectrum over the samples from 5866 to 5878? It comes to 8.05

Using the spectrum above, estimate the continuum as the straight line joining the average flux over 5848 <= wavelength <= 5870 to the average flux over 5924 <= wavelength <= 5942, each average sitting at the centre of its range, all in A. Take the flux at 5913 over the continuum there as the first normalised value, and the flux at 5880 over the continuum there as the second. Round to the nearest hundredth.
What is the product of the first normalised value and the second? 0.99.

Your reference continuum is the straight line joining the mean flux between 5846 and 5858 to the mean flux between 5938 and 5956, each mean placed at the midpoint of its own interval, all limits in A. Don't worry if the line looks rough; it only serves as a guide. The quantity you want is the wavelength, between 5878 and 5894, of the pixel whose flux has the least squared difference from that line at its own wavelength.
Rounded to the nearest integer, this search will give 5880 A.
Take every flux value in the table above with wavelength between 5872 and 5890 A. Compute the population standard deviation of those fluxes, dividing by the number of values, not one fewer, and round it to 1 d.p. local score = 0.8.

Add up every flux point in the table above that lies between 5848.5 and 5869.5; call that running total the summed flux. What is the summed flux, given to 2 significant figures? 55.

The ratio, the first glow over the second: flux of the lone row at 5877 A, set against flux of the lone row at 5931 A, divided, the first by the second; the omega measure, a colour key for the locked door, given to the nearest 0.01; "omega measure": 1.00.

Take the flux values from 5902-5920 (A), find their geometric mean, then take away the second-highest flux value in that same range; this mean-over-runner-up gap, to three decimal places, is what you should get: -0.280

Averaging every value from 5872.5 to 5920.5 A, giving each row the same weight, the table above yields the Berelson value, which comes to 7.23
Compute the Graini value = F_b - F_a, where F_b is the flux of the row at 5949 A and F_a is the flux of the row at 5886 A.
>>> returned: 0.98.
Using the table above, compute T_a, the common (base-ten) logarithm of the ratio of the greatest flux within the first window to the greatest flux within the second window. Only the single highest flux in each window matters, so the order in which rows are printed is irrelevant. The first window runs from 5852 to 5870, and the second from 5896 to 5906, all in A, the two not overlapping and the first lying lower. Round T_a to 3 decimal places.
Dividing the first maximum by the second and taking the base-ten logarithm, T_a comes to 0.044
